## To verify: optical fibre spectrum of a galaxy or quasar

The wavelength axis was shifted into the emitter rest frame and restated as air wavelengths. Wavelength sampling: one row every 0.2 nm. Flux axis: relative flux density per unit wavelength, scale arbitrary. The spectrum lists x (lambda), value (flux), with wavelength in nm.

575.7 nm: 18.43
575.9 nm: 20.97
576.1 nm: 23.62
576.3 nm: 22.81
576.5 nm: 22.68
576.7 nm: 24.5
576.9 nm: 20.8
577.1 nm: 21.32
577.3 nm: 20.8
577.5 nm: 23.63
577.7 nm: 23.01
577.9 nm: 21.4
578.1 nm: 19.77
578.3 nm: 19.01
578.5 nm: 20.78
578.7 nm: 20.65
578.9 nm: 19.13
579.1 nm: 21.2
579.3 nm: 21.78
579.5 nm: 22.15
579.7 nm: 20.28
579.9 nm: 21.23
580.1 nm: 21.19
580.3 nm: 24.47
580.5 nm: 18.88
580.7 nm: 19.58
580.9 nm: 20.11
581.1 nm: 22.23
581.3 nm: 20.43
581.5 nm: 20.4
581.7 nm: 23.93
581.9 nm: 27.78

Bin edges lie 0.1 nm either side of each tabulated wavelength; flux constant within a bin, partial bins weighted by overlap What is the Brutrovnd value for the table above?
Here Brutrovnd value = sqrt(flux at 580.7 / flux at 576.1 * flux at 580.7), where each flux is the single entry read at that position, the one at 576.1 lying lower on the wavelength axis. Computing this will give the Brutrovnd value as 4.0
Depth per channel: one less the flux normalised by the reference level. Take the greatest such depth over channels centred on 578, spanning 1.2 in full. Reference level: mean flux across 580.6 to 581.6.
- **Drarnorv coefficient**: 0.07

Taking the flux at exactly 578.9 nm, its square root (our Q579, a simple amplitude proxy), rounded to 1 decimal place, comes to 4.4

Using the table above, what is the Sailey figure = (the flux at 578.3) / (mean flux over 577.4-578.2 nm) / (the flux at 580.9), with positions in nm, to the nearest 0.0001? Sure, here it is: 0.0431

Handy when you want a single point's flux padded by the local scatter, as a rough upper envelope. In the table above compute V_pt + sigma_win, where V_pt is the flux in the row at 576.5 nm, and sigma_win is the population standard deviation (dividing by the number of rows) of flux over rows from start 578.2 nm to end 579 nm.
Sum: 23.5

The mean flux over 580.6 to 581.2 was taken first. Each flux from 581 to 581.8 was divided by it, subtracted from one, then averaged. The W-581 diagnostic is -0.05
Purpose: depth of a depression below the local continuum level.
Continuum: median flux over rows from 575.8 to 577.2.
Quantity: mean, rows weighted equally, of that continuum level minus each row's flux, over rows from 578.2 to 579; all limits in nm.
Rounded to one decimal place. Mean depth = 2.8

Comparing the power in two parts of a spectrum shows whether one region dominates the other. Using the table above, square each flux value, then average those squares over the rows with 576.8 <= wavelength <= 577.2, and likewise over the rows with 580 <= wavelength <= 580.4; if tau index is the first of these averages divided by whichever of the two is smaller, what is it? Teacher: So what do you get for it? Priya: 1.00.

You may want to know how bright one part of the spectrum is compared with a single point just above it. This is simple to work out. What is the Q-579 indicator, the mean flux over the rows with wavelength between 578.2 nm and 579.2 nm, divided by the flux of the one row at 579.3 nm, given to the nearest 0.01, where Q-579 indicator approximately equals 0.93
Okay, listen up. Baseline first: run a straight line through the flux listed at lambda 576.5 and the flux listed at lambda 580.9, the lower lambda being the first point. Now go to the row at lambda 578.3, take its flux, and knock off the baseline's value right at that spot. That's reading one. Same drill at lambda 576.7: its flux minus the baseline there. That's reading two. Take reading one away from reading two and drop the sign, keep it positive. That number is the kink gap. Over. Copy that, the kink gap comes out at 4.6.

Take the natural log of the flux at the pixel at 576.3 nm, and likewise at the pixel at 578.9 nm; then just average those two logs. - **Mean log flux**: 3.04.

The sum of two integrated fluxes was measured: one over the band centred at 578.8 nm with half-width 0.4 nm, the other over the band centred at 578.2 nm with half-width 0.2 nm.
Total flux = 24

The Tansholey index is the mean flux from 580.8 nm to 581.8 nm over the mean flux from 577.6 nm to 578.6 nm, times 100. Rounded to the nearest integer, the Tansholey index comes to 103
